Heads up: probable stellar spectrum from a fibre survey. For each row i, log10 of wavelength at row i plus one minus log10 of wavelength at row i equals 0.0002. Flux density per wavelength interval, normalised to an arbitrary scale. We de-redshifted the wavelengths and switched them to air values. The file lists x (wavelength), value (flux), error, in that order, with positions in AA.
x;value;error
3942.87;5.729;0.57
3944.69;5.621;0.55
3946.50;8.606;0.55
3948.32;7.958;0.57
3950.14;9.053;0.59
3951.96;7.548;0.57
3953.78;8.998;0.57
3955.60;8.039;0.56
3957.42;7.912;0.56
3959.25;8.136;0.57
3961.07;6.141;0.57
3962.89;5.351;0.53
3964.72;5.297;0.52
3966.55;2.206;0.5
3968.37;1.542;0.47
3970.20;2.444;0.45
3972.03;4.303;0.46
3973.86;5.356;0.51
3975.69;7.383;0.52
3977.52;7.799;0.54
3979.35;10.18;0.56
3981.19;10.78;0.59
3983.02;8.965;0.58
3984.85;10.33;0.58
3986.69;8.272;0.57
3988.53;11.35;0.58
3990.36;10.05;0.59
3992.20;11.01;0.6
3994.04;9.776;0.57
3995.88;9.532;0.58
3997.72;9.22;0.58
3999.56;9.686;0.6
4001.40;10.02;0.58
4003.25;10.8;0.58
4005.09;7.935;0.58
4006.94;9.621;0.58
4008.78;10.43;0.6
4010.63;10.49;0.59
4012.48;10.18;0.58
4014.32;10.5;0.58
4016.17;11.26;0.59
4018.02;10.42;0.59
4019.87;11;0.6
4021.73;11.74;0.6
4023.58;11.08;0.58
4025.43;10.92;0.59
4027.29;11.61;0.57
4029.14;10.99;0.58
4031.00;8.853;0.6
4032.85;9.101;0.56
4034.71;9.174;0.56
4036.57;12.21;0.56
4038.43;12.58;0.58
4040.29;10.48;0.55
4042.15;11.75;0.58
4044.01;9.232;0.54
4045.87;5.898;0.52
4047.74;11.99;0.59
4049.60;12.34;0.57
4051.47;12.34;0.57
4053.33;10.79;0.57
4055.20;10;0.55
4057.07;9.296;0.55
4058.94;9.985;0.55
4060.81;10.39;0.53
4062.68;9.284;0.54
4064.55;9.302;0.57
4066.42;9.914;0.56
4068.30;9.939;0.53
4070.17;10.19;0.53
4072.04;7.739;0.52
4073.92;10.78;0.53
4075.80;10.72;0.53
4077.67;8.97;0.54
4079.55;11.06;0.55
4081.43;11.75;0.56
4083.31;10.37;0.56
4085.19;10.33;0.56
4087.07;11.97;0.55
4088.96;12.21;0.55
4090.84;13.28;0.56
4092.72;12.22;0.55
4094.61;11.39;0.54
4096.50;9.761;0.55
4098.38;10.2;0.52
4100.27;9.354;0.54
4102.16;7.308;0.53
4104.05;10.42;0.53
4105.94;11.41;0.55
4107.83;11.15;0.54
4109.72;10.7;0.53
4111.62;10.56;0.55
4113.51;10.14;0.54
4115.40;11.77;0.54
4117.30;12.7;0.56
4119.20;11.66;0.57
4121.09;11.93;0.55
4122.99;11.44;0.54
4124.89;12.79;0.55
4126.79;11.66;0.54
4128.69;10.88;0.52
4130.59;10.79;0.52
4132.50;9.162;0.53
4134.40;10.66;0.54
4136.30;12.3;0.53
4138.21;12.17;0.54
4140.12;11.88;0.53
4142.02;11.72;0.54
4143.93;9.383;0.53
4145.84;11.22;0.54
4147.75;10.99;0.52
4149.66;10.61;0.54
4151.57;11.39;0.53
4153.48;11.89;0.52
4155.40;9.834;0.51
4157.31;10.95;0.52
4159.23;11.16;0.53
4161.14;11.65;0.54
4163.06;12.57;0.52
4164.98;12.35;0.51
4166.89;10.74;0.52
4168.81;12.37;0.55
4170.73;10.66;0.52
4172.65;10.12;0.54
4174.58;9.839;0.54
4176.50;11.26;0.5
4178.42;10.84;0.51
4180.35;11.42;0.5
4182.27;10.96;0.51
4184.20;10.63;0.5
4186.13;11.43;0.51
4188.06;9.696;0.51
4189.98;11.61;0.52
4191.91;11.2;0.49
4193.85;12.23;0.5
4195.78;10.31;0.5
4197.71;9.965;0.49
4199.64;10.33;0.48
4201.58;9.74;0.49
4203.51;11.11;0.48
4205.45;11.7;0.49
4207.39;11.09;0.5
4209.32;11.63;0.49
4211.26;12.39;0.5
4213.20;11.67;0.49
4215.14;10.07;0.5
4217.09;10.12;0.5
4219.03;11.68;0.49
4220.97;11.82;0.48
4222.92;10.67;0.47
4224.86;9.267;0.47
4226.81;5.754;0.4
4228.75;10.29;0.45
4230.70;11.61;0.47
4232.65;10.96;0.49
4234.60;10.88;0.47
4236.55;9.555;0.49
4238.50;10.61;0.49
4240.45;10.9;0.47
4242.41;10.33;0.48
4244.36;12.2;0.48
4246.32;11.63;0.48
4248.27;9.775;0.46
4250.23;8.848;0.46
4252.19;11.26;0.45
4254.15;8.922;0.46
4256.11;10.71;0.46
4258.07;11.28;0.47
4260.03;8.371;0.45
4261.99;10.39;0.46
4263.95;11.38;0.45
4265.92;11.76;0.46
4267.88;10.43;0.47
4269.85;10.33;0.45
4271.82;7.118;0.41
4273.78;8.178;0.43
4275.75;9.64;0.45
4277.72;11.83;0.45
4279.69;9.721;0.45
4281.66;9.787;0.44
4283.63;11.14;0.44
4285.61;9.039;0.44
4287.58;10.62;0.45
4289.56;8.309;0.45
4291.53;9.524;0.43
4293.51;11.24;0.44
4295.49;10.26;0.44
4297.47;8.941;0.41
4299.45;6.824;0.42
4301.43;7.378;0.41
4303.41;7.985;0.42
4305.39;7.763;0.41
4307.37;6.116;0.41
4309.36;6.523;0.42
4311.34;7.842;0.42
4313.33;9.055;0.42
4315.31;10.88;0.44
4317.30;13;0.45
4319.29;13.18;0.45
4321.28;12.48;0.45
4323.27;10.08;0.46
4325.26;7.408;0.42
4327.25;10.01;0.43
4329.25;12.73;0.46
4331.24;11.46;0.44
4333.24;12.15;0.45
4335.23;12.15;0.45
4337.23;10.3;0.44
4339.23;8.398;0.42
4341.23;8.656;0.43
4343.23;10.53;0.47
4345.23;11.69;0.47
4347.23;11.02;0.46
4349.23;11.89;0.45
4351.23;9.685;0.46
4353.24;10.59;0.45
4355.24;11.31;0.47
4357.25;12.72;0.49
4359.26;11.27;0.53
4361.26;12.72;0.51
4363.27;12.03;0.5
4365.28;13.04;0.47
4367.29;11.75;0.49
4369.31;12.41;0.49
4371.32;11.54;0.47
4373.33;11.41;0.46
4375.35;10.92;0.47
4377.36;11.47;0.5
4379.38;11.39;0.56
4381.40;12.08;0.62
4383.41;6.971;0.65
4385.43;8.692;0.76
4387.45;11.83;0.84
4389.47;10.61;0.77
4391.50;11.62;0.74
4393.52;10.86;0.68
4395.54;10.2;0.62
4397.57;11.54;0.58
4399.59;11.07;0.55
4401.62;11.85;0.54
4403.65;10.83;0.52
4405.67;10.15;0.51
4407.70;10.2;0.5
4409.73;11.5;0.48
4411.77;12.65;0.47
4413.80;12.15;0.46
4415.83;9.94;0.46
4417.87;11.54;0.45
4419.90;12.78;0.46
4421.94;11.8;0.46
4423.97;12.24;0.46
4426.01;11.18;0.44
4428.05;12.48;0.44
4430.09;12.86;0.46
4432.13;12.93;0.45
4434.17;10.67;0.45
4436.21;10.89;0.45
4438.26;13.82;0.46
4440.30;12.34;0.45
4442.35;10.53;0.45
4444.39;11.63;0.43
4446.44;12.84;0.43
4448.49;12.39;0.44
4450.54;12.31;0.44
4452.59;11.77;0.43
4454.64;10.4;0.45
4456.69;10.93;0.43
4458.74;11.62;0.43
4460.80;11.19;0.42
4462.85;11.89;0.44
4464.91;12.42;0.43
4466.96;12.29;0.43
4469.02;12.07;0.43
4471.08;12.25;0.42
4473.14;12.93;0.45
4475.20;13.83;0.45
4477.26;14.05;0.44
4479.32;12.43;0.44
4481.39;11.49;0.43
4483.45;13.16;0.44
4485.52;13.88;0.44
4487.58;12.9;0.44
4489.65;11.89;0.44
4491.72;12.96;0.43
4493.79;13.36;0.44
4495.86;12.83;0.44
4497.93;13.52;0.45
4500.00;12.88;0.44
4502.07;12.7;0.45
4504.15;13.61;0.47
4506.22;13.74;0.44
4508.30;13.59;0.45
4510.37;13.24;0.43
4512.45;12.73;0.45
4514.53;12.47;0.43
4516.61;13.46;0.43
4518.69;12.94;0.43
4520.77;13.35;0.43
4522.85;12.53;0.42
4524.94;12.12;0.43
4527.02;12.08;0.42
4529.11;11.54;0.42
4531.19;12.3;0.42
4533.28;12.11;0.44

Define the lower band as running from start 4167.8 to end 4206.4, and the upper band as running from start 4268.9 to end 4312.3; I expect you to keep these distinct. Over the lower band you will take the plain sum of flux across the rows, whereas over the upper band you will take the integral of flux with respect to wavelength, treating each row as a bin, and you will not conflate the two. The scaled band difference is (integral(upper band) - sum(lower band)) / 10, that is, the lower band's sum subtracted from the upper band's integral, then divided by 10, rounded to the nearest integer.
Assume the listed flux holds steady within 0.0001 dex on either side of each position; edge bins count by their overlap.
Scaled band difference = 17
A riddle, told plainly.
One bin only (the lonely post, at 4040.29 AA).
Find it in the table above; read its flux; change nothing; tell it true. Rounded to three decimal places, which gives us 10.480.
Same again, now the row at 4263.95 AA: 11.380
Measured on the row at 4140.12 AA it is 11.880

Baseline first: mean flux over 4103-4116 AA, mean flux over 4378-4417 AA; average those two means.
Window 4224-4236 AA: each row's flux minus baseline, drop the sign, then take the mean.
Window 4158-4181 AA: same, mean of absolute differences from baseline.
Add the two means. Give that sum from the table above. 2.09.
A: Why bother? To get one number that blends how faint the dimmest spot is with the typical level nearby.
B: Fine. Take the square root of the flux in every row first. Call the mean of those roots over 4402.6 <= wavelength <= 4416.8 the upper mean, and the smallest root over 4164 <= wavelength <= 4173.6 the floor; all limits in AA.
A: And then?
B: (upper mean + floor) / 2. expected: 3.25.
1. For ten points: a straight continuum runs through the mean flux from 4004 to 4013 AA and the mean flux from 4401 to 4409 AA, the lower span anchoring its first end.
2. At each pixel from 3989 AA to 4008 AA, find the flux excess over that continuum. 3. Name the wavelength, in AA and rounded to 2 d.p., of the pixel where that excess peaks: 3992.20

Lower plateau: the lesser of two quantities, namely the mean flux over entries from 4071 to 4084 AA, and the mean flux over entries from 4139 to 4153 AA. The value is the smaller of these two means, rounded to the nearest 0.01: 10.20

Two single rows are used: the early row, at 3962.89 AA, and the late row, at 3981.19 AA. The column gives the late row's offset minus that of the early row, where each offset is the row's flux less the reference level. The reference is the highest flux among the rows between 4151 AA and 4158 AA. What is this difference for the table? 5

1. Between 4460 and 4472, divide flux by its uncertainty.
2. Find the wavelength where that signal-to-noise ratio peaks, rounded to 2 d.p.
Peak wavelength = 4471.08 AA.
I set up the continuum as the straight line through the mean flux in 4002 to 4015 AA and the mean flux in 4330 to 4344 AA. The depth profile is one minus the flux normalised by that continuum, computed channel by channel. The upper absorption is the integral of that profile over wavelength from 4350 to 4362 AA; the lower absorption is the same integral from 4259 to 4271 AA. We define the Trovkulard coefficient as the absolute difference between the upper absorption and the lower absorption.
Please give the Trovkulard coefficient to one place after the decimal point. 0.9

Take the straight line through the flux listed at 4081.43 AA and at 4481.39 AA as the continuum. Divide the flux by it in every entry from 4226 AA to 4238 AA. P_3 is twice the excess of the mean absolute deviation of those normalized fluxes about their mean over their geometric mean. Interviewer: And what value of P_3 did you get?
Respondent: -1.40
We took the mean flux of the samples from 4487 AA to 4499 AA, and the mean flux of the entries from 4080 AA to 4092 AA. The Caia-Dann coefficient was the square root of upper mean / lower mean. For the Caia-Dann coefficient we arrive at 1.05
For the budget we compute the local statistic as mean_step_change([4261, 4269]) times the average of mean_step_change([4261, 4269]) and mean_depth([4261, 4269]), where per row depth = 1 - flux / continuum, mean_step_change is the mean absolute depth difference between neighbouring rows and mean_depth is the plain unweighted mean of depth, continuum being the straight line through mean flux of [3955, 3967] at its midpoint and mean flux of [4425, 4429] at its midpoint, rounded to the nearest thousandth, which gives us -0.001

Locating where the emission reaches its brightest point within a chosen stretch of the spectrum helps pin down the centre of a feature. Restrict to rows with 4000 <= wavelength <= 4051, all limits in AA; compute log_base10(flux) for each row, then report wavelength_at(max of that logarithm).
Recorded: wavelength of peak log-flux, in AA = 4038.43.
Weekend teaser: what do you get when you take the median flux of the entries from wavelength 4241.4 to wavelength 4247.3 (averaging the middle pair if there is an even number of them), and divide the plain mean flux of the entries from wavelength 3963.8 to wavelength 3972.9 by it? 0.3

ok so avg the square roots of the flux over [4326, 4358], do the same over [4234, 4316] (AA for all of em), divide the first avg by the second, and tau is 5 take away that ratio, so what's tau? 3.93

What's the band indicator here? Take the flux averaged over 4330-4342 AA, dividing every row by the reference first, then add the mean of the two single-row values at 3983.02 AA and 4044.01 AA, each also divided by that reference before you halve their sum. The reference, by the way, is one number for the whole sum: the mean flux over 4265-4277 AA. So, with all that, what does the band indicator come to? 2.05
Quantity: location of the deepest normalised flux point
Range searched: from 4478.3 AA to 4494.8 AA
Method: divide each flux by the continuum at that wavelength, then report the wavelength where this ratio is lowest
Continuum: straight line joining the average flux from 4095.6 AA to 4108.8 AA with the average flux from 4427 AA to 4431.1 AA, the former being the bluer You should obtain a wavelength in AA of 4481.39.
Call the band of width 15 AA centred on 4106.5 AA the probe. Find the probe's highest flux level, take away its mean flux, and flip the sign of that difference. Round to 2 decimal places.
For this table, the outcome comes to -1.28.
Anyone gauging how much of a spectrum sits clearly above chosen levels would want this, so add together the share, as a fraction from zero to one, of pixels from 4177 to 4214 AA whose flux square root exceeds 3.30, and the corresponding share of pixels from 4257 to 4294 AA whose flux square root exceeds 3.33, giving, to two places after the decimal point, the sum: 0.95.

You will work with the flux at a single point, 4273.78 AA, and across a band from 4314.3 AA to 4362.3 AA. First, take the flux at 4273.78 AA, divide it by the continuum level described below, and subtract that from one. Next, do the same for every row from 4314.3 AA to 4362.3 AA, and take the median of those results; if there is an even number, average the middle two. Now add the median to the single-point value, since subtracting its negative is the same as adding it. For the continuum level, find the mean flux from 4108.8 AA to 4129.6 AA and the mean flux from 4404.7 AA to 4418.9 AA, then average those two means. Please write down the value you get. 0.28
